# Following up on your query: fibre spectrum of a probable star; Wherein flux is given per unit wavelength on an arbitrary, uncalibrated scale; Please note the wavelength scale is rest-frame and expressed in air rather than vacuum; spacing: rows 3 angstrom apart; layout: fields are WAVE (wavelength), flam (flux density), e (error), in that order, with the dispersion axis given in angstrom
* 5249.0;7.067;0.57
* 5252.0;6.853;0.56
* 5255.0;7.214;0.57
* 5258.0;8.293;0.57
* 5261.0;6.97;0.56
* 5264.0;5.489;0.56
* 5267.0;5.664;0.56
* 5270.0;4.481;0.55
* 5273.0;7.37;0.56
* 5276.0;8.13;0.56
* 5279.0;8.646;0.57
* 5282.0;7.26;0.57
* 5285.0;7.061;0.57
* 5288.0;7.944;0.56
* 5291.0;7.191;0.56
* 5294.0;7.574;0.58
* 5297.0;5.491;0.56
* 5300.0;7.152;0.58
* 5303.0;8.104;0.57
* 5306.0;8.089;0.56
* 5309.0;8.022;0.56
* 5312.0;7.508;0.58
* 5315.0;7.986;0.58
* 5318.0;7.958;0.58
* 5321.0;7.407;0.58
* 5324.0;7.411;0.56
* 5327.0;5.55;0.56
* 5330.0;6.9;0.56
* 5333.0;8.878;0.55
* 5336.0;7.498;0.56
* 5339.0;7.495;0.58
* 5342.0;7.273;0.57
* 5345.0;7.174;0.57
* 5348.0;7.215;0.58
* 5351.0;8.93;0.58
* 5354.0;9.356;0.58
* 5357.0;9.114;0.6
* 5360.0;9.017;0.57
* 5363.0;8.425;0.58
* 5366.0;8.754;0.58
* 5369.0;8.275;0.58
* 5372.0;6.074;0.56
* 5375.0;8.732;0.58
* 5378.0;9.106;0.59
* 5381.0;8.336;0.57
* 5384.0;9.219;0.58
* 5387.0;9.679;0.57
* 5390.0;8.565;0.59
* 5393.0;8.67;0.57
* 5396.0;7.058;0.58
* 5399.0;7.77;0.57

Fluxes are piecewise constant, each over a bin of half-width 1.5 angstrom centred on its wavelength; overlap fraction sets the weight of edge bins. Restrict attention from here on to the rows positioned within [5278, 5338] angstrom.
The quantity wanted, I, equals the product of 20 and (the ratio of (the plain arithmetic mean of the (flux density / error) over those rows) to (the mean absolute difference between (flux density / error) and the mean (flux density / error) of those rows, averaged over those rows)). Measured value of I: 245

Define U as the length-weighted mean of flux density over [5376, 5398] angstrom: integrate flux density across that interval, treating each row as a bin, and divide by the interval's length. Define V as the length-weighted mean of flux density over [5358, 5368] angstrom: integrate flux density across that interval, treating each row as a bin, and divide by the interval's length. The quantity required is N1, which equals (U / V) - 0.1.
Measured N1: 0.89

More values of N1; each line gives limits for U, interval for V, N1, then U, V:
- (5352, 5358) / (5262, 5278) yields 1.36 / 9.22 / 6.3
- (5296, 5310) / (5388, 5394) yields 0.75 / 7.42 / 8.7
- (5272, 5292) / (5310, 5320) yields 0.88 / 7.68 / 7.8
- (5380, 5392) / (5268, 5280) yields 1.17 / 8.96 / 7.0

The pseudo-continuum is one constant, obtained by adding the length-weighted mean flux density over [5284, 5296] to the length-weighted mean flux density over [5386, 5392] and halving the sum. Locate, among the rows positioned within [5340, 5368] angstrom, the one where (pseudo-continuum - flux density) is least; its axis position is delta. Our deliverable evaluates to 5354.0 angstrom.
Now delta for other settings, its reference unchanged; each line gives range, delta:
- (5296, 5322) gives 5303.0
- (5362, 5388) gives 5387.0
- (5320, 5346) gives 5333.0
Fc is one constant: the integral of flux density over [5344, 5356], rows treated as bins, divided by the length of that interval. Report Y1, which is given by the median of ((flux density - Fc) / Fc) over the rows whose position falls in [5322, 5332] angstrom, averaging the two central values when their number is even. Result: -0.16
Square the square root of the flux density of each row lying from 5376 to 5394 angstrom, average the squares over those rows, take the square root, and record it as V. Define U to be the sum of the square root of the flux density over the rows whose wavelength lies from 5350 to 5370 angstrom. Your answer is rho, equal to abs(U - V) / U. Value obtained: 0.856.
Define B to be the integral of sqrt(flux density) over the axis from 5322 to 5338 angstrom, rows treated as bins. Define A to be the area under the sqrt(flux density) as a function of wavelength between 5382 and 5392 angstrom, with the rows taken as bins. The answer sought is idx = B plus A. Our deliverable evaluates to 73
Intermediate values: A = 30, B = 43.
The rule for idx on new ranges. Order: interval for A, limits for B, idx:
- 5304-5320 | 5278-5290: 78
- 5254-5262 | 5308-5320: 56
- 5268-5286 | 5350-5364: 90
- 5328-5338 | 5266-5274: 47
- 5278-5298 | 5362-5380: 106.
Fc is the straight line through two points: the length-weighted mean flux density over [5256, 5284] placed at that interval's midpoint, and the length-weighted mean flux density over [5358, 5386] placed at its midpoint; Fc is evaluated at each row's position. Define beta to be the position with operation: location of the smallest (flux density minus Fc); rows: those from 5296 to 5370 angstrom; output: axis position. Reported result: 5327.0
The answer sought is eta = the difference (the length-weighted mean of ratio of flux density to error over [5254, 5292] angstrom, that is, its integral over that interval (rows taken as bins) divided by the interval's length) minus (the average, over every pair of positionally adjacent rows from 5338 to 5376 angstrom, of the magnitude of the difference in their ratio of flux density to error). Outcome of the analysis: 11.2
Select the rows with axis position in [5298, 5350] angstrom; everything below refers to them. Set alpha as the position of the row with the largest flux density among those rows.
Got 5333.0 angstrom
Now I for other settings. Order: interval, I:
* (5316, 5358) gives 207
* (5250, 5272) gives 129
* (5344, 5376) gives 222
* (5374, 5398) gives 329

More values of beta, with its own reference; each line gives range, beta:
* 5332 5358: 5348.0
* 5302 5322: 5321.0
